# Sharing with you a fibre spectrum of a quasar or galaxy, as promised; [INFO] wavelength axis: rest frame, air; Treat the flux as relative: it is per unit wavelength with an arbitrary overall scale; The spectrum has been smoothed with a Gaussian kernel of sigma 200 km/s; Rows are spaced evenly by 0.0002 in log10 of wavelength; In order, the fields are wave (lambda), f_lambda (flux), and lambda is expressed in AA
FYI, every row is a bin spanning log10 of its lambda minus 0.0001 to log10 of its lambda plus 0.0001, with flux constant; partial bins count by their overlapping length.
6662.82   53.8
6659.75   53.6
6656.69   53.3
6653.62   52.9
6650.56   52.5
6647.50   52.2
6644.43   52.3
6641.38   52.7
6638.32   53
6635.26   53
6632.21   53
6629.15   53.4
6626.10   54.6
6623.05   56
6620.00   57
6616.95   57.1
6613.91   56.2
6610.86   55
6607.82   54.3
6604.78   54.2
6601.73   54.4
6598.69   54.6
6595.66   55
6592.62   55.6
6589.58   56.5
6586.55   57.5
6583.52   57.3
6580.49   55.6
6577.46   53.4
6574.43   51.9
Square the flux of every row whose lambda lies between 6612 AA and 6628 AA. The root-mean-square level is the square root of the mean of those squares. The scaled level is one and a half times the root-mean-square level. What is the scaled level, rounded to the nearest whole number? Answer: 84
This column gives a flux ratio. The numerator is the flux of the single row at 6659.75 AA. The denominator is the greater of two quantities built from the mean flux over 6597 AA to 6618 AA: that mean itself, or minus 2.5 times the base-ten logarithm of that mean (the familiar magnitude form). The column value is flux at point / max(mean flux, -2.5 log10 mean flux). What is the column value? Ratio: 0.973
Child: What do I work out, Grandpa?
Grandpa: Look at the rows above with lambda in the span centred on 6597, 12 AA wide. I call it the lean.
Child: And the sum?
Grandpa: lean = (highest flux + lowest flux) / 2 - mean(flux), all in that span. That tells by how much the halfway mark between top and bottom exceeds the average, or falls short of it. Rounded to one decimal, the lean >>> 0.1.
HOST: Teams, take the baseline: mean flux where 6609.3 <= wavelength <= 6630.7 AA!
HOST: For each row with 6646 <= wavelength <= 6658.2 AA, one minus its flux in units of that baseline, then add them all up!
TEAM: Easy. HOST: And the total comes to 0.21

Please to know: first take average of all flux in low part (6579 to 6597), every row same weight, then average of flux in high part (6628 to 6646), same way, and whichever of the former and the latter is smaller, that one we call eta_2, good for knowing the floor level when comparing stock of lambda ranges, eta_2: 52.9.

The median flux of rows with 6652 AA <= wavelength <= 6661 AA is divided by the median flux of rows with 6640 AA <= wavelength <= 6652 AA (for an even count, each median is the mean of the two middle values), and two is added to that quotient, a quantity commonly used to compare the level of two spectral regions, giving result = 3.02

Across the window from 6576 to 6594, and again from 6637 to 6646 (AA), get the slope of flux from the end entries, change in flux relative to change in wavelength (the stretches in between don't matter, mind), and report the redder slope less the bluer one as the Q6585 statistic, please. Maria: -0.3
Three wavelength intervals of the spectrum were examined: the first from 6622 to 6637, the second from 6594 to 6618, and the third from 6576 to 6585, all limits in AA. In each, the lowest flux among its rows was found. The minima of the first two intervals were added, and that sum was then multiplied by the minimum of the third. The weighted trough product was 5724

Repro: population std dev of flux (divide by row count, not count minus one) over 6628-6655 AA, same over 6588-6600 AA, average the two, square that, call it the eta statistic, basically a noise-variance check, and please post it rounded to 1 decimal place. 0.3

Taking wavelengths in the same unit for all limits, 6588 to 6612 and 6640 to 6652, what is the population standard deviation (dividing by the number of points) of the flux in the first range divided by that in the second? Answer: 3.8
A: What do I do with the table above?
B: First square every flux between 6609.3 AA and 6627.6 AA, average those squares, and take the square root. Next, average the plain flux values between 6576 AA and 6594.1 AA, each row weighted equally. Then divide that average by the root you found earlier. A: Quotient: 1.00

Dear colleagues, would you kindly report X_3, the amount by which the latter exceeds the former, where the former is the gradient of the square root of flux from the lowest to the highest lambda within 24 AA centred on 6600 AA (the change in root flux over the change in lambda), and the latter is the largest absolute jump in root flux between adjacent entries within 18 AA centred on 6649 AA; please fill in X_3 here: 0.03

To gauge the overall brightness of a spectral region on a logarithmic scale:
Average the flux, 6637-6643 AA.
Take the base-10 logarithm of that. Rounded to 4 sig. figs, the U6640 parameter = 1.723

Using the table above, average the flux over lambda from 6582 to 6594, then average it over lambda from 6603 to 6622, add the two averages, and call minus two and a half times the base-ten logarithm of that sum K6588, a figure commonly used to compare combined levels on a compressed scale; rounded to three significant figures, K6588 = -5.13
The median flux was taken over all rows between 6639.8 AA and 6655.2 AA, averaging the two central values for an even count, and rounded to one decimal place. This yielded 52.5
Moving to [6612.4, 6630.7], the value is 56.1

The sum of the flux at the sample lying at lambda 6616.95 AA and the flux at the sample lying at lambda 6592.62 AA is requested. 113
